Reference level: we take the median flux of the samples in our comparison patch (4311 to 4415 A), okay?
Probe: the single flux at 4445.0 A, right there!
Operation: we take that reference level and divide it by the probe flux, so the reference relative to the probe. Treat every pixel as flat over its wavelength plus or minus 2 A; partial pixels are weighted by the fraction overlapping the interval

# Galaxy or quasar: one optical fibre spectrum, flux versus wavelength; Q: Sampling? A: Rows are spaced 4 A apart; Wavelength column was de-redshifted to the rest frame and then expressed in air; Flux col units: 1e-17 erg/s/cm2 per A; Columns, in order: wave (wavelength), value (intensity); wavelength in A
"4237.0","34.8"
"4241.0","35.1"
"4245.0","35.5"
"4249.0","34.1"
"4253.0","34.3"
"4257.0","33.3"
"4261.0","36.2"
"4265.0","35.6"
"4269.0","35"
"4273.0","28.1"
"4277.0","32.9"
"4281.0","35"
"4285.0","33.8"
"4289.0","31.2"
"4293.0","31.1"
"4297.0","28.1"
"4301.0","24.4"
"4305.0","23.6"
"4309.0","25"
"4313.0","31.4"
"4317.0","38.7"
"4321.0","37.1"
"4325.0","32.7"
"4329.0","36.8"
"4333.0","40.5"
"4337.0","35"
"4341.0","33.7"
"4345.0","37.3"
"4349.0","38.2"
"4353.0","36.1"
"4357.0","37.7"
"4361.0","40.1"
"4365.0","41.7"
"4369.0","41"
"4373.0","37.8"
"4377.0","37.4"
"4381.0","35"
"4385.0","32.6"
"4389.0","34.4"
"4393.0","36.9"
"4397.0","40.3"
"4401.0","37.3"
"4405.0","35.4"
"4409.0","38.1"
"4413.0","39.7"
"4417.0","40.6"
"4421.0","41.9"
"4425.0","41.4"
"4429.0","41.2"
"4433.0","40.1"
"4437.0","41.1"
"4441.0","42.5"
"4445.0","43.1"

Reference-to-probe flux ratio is 0.87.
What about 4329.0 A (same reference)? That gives 1.01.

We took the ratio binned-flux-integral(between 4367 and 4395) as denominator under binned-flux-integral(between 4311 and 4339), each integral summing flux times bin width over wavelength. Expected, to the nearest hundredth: 0.99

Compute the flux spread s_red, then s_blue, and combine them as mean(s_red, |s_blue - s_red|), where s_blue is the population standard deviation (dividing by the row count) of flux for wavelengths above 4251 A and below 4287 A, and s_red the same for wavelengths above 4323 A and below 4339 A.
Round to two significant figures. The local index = 1.7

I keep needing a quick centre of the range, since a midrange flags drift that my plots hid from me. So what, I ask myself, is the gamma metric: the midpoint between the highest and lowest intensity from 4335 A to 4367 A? 37.7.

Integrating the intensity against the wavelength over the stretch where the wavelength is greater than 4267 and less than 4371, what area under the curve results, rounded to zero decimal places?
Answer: 3545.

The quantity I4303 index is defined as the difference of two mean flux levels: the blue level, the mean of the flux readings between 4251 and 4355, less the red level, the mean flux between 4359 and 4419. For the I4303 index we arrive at -5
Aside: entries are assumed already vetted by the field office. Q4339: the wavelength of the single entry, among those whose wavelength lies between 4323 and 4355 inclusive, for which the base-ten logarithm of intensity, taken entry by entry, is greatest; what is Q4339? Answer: 4333.0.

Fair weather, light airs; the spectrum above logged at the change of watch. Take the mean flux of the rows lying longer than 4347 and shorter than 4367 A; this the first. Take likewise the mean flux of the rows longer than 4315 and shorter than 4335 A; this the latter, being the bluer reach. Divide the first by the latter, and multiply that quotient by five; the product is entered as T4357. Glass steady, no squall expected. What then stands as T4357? 5.22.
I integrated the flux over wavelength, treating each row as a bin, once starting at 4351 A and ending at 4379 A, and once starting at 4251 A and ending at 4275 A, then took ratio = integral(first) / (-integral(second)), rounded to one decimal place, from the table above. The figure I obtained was -1.3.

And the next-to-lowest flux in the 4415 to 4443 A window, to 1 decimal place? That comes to 40.6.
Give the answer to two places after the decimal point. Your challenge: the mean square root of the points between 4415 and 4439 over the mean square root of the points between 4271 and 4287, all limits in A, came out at 1.13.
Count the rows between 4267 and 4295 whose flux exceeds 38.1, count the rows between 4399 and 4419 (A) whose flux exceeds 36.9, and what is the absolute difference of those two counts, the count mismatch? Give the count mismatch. 4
